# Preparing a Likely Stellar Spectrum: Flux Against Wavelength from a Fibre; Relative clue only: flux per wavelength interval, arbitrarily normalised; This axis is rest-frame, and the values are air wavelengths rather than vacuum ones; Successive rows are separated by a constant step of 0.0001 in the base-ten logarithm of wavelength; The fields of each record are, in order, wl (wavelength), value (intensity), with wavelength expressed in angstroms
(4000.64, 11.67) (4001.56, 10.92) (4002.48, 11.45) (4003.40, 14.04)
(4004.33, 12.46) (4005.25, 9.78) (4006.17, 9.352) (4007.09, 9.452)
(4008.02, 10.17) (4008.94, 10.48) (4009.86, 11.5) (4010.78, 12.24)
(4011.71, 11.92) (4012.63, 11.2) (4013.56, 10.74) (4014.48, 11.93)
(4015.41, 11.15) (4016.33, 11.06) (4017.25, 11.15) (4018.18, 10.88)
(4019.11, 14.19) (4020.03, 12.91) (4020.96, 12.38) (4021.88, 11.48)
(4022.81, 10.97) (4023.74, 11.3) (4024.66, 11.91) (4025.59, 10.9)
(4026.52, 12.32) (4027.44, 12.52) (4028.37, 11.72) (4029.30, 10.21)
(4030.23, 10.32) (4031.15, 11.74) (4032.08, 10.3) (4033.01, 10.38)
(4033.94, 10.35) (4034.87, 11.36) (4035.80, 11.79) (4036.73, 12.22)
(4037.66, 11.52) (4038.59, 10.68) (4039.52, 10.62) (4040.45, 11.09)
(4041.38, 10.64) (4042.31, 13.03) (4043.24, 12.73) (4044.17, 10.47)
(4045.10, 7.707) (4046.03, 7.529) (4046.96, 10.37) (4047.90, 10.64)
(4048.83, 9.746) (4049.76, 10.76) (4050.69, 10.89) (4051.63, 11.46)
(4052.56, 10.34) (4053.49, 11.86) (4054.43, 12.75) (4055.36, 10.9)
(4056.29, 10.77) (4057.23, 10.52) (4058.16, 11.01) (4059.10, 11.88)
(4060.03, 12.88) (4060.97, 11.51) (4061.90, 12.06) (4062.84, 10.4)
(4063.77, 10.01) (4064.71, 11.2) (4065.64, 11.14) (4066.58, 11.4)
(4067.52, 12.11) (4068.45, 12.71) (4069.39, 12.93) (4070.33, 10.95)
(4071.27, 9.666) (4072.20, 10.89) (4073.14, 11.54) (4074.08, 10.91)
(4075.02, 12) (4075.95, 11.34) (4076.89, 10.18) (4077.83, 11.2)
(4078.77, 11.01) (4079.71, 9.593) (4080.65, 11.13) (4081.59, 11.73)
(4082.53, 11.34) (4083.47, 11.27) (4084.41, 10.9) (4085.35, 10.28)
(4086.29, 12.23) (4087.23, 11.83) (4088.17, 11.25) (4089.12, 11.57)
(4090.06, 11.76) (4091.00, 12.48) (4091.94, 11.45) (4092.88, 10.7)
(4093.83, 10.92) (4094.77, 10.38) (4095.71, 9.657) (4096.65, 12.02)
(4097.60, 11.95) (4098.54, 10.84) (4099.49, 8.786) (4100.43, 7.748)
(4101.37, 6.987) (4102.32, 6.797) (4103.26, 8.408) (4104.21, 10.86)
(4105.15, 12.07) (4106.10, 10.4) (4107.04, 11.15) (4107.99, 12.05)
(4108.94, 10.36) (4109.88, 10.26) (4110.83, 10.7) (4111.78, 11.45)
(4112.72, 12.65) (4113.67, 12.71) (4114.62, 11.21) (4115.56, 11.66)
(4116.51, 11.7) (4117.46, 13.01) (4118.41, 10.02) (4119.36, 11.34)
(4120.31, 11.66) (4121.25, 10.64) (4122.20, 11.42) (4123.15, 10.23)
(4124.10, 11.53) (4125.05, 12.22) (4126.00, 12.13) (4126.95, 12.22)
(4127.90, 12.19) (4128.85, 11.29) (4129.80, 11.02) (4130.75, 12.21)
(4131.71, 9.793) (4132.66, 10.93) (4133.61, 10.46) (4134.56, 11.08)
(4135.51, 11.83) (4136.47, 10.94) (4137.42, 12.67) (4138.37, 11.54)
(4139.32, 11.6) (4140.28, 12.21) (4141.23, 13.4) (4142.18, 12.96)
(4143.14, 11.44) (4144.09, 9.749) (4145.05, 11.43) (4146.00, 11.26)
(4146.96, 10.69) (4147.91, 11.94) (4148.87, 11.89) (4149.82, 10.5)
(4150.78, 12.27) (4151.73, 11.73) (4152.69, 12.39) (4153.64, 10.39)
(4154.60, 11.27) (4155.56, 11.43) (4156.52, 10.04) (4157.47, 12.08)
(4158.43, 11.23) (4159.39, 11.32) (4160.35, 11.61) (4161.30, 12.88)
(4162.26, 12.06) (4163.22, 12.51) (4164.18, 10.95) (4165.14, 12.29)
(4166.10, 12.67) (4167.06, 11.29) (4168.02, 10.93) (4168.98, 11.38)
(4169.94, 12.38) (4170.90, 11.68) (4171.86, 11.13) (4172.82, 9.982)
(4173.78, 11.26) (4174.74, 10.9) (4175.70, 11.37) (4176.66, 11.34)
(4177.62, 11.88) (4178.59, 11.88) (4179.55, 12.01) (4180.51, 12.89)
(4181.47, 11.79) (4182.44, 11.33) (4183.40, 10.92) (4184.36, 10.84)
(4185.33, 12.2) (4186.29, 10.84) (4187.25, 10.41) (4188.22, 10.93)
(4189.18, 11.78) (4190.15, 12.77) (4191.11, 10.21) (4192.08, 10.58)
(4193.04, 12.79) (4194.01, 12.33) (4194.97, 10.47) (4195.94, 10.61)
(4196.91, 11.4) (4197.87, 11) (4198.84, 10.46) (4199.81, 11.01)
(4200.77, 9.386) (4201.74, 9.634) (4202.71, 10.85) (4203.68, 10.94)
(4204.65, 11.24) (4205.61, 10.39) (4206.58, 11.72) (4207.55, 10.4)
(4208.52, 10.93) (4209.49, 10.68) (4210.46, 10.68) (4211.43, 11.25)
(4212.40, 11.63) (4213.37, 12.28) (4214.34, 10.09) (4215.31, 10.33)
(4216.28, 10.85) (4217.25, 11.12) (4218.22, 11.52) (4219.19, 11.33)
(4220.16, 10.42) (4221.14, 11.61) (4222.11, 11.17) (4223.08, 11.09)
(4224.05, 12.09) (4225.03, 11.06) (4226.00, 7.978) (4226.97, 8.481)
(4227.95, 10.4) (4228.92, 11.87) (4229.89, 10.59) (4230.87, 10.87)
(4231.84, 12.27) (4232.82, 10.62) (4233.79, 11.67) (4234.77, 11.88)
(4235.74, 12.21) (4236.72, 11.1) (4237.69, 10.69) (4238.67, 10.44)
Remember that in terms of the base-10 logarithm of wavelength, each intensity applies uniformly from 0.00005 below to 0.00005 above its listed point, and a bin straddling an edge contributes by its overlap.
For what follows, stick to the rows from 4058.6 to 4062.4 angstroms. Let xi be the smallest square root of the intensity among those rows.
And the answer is 3.39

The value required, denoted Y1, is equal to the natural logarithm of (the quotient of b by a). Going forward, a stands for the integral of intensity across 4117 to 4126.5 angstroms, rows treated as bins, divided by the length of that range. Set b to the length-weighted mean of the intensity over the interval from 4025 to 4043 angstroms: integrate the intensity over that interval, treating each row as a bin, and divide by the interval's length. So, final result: -0.013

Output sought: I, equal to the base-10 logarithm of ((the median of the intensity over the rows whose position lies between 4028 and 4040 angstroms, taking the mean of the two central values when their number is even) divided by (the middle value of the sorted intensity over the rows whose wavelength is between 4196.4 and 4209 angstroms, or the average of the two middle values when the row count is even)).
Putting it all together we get -0.01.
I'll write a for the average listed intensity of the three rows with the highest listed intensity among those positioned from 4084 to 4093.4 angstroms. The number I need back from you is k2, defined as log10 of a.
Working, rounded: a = 12.2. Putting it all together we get 1.09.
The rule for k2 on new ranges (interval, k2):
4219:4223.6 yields 1.06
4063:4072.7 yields 1.10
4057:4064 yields 1.09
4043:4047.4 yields 1.05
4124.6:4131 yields 1.09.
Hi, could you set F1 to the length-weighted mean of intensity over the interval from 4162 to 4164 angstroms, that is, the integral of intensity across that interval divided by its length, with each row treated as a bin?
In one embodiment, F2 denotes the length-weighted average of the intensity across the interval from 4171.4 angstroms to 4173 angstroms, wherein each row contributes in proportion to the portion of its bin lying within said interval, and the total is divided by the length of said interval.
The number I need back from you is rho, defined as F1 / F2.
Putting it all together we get 1.13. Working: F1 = 12.1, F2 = 10.7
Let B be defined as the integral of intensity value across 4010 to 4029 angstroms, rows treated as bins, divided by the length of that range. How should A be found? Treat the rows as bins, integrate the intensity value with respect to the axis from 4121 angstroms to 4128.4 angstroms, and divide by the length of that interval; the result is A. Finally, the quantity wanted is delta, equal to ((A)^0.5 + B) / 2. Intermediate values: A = 11.6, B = 11.7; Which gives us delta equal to 7.56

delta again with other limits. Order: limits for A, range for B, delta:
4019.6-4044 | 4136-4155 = 7.50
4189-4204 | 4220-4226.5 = 7.05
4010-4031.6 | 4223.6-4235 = 7.09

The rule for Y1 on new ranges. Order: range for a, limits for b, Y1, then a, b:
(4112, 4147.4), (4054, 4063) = -0.004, 11.5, 11.5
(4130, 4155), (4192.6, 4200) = -0.020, 11.5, 11.3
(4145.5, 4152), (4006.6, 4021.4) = -0.002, 11.5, 11.5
